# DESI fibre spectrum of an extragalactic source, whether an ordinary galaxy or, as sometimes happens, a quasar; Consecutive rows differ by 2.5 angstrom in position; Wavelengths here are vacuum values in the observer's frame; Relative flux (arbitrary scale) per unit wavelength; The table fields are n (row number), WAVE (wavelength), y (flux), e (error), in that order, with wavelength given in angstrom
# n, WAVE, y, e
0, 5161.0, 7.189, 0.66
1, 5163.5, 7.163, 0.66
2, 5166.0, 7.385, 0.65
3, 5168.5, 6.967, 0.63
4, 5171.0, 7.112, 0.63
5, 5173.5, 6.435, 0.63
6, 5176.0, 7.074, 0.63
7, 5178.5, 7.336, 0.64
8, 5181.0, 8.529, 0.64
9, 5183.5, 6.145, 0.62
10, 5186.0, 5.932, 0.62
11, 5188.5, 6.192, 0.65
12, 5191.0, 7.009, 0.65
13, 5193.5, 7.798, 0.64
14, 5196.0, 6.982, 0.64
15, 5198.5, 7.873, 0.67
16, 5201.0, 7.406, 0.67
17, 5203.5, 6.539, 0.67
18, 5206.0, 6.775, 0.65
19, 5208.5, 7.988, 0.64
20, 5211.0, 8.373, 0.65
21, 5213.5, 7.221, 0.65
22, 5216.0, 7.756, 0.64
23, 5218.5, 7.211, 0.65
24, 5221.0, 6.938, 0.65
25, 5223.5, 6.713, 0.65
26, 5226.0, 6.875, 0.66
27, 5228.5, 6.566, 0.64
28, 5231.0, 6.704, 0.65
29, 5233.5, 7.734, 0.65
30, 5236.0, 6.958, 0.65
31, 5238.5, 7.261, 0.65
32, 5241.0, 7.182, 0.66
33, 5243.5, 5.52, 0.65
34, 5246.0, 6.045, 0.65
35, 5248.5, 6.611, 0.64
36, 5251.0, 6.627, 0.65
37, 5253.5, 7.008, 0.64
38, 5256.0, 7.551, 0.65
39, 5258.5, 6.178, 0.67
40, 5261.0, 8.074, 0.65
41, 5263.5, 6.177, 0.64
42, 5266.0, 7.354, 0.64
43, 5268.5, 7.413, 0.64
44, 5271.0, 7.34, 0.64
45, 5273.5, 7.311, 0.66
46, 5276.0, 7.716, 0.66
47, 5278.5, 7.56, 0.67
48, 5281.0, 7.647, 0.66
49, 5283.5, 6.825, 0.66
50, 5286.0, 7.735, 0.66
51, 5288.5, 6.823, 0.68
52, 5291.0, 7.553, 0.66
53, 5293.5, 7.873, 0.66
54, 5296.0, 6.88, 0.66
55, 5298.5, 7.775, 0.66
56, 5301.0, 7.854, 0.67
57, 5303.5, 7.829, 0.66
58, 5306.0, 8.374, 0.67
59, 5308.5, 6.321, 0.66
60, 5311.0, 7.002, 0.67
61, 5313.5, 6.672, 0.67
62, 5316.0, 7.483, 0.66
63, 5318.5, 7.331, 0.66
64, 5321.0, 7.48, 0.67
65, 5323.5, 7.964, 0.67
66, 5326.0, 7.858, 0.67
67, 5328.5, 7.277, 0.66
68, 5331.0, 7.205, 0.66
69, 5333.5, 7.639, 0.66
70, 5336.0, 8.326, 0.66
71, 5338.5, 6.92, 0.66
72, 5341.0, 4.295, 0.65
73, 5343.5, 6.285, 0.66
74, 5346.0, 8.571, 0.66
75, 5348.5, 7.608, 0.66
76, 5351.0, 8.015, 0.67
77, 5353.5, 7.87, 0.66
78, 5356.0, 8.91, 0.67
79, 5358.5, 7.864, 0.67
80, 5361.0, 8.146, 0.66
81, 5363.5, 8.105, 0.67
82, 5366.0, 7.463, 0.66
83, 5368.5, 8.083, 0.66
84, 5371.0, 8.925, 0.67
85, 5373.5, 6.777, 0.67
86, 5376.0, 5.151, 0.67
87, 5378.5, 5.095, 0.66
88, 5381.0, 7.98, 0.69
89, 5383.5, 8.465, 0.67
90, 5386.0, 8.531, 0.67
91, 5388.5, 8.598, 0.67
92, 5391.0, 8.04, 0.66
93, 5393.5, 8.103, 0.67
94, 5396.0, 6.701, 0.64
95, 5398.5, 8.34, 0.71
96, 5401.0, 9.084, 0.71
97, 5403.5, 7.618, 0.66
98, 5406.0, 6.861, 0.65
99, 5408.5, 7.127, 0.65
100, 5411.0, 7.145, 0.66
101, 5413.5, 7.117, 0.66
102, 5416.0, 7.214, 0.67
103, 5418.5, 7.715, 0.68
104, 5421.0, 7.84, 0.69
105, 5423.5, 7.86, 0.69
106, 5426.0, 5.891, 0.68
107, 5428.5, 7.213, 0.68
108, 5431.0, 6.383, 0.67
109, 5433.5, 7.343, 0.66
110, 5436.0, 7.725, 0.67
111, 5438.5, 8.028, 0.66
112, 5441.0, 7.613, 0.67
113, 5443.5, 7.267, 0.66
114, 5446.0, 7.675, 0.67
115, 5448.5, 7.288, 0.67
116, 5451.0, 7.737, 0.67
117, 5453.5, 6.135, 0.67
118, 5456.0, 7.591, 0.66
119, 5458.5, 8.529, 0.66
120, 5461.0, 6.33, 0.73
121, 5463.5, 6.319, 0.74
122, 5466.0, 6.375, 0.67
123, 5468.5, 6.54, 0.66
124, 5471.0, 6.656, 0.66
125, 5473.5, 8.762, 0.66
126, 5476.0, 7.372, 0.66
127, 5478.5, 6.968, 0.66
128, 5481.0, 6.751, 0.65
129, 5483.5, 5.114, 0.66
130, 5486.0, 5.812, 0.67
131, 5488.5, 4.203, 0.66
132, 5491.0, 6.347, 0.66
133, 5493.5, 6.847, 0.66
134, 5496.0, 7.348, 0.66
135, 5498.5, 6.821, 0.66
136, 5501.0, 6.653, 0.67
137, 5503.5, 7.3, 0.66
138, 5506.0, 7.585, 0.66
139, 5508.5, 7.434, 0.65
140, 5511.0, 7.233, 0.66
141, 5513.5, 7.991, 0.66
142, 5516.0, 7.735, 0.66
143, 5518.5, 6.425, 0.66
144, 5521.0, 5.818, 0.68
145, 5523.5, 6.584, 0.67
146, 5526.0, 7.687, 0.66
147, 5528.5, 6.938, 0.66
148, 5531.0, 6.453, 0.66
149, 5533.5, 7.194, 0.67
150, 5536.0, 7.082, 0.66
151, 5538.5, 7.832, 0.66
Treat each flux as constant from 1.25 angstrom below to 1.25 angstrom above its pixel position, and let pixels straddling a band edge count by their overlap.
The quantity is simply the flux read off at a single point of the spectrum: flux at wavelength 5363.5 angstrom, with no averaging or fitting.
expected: 8.105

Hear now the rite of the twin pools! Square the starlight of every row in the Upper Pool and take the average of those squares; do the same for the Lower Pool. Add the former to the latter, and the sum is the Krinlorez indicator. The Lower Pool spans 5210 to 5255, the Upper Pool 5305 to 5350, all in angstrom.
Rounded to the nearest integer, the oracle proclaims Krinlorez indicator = 102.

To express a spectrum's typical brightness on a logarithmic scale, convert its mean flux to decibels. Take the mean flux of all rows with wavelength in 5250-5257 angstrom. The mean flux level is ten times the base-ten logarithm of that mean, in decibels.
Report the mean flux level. 8.49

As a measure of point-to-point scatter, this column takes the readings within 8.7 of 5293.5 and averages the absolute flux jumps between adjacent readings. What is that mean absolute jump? 0.655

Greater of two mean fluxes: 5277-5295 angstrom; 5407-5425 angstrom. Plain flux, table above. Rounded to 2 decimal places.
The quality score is 7.43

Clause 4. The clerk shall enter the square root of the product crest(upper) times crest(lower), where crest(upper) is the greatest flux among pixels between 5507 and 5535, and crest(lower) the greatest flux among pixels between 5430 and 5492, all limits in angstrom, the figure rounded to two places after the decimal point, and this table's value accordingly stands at 8.37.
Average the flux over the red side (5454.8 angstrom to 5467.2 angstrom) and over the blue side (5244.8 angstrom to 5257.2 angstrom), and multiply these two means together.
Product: 48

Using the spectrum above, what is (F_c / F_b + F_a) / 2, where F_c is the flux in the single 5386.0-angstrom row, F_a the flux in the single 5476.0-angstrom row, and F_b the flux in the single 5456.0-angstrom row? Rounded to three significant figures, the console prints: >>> 4.25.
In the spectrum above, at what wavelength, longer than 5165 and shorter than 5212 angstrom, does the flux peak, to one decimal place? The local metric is 5181.0 angstrom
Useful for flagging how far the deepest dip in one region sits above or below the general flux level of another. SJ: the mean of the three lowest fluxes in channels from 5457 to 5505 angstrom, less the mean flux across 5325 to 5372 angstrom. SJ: -2.6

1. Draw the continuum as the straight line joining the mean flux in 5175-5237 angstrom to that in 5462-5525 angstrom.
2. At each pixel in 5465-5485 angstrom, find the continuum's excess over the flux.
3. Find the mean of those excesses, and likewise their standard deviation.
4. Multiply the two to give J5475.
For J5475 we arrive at 0.0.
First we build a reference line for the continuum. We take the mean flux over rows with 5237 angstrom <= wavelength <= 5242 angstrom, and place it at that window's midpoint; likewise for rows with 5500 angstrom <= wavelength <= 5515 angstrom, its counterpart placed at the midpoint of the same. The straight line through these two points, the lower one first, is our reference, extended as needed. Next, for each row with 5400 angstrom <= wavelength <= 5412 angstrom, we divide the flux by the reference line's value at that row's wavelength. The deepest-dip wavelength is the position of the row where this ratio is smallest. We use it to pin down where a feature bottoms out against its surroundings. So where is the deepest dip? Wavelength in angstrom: 5406.0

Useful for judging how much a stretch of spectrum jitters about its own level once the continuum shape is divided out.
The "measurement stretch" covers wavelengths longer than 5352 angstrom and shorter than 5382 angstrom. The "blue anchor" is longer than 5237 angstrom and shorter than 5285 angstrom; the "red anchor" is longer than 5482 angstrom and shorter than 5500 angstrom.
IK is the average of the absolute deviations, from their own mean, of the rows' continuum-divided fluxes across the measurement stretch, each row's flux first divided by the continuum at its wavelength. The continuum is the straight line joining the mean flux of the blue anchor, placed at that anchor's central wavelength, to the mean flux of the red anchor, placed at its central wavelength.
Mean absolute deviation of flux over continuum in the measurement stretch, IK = 0.14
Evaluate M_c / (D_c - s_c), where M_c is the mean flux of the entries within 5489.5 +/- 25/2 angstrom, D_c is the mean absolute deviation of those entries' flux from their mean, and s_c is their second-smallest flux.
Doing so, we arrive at -1.44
